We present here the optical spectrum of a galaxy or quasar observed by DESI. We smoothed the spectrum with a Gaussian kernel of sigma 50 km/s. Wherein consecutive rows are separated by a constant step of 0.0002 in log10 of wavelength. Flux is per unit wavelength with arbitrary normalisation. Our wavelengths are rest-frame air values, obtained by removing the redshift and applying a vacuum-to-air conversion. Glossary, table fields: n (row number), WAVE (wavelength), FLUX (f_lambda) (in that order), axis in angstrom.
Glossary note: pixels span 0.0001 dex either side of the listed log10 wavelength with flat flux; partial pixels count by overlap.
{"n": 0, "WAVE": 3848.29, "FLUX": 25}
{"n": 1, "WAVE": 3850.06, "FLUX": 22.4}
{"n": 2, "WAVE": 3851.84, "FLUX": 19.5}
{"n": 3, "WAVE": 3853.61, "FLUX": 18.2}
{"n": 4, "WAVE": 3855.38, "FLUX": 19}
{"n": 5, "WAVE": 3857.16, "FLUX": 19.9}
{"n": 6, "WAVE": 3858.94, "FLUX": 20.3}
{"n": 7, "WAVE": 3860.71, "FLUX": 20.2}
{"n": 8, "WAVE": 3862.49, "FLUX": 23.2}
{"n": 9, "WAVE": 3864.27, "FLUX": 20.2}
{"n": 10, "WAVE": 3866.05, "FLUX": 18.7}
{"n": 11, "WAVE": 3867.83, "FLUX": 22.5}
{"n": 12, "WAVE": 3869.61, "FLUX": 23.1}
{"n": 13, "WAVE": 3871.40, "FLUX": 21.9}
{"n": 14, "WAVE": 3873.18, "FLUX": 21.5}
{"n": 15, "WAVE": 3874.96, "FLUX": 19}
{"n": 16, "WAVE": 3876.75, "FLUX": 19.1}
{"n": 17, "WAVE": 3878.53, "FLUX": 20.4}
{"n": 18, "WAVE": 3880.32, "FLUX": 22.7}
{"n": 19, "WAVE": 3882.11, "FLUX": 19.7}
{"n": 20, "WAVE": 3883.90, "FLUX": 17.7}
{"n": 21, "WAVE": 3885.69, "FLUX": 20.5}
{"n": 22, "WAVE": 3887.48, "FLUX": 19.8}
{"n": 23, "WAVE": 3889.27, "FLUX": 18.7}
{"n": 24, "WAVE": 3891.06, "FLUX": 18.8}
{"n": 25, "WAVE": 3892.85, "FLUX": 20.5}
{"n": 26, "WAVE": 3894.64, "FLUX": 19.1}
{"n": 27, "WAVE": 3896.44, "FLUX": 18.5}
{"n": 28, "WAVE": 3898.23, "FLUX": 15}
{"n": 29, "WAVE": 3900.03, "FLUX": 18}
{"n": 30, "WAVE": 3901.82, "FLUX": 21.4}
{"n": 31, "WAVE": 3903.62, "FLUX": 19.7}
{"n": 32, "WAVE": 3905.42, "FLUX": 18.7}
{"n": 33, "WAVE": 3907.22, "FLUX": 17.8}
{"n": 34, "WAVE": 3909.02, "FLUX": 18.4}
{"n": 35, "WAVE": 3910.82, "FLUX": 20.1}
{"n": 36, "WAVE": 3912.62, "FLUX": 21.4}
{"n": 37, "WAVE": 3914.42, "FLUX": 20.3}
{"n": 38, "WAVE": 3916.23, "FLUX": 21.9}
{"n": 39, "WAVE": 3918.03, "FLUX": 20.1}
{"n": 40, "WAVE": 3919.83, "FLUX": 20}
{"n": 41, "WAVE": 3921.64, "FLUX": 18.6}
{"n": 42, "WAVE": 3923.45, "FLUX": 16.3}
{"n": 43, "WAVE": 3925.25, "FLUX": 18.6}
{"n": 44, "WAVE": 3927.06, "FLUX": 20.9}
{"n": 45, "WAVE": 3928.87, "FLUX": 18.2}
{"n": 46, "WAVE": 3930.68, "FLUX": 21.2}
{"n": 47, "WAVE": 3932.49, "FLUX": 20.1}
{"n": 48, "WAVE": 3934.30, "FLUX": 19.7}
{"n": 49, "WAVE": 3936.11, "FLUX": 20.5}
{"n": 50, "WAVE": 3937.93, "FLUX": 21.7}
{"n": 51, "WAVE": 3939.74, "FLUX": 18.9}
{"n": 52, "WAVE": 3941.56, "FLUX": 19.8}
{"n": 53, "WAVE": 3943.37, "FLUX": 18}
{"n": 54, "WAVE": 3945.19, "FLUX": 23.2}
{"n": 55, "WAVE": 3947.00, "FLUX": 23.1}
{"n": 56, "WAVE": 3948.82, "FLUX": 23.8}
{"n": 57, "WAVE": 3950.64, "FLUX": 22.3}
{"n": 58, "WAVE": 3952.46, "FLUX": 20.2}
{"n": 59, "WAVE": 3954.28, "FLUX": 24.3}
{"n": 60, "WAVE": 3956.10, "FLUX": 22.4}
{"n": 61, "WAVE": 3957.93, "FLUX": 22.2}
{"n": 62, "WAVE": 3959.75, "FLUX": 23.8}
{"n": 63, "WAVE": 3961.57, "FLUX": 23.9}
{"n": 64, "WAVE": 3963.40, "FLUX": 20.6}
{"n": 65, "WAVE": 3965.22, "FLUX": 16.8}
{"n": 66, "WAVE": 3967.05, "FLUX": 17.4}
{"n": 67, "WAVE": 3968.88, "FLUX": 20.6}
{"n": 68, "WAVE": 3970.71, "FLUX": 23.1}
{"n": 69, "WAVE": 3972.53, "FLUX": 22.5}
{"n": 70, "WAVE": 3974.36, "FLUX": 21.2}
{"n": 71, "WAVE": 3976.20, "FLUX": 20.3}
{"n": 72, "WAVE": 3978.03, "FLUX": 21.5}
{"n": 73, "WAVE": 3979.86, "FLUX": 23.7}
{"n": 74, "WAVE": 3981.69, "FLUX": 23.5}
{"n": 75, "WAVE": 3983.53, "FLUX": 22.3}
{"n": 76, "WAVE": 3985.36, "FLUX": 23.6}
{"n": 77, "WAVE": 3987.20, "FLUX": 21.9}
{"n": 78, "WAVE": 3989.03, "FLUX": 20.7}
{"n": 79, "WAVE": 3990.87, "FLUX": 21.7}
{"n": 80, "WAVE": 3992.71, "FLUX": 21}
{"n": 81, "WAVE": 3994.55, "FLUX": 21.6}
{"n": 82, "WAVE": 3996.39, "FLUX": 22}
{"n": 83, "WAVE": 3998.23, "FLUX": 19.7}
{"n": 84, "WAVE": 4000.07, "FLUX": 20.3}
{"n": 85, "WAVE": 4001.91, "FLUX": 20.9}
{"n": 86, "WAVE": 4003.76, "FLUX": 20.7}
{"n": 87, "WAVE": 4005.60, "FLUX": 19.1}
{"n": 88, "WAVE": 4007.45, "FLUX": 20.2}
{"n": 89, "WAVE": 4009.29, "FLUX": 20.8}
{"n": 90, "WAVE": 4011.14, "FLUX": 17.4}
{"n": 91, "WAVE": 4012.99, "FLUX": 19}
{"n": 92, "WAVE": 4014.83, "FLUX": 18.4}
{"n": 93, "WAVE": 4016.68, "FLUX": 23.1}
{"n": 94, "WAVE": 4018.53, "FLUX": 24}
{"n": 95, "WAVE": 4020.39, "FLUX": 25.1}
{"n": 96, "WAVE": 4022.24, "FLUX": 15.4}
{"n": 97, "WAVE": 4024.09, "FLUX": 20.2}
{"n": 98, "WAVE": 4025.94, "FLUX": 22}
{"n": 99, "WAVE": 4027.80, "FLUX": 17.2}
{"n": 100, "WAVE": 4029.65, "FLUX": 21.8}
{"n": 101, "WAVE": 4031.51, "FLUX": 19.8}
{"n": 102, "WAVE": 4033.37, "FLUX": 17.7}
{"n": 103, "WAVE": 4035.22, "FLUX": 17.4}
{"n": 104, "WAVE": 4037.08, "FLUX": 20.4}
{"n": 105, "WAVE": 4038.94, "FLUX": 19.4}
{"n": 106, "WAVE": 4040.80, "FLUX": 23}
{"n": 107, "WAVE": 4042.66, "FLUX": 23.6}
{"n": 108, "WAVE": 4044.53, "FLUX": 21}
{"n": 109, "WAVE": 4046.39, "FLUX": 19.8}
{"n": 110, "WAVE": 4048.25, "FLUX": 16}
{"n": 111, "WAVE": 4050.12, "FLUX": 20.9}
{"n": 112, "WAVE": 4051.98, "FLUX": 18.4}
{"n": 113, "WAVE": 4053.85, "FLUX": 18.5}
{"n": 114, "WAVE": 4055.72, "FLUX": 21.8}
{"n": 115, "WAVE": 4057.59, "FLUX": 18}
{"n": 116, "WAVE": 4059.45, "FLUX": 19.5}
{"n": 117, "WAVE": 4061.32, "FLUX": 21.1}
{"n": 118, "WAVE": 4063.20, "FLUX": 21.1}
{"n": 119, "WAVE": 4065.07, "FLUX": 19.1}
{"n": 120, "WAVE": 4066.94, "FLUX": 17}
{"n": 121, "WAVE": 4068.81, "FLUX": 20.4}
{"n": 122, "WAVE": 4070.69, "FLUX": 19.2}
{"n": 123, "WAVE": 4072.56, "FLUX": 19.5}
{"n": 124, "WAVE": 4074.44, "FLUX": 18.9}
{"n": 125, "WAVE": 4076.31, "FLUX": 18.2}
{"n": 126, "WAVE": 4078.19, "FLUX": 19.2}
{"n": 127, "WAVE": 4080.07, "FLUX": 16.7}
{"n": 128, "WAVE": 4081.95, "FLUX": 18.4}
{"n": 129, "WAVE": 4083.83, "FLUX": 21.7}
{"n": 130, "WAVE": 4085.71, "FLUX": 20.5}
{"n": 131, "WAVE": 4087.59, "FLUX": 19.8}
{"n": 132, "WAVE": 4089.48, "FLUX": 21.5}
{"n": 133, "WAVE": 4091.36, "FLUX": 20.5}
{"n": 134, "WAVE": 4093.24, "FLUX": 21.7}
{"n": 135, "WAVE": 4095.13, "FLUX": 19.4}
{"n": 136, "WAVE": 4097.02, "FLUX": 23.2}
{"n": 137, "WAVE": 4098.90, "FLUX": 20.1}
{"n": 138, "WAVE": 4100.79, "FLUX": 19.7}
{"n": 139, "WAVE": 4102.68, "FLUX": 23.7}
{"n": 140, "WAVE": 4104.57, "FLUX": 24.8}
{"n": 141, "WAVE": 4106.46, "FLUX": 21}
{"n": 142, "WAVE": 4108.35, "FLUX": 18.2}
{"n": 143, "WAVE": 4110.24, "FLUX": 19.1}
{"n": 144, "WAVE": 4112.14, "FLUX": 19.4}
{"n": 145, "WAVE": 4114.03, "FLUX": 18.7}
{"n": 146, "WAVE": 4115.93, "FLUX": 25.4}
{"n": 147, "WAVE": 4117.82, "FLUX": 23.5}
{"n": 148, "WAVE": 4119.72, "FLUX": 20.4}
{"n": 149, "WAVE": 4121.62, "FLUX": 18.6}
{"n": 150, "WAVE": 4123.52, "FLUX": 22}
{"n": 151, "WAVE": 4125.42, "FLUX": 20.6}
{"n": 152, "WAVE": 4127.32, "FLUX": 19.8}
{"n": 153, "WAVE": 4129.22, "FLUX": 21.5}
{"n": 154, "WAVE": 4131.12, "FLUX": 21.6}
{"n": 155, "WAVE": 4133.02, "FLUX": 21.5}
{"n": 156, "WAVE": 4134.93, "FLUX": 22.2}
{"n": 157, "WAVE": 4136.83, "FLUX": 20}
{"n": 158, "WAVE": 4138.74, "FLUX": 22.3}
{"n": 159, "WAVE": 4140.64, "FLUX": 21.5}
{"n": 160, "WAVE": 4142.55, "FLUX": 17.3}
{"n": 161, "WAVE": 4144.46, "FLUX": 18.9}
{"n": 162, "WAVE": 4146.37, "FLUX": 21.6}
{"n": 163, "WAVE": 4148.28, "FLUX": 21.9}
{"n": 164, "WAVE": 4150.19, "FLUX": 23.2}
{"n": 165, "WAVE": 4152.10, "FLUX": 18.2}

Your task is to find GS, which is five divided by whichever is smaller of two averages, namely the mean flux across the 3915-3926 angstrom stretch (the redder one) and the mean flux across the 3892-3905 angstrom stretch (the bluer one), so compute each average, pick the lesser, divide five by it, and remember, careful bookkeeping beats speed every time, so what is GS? 0.265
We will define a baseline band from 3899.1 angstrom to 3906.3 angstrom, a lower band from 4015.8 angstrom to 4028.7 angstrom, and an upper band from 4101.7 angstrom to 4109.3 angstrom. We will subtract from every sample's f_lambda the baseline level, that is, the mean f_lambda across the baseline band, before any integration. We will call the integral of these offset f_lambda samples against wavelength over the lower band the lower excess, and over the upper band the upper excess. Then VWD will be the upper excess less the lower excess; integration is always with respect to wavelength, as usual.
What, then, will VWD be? -1.4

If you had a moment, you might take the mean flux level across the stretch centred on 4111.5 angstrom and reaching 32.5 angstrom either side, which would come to 20.8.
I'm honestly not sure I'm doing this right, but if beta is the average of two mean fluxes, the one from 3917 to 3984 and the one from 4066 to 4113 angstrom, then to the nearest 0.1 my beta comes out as 20.5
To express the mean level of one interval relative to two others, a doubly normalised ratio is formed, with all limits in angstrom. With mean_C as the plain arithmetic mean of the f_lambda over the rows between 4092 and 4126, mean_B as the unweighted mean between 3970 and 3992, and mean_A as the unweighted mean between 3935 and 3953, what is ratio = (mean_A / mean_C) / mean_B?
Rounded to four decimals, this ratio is 0.0453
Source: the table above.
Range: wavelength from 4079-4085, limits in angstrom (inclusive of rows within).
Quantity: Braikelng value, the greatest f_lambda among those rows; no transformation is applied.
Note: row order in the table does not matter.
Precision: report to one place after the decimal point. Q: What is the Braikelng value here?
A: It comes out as 21.7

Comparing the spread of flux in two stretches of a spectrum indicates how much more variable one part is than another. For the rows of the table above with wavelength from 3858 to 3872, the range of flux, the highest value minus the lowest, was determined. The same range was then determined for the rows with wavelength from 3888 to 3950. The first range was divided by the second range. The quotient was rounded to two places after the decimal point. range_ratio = 0.51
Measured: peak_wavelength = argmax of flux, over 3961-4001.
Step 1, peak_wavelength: 3961.57 angstrom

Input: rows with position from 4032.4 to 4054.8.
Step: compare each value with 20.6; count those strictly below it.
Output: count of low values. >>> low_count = 8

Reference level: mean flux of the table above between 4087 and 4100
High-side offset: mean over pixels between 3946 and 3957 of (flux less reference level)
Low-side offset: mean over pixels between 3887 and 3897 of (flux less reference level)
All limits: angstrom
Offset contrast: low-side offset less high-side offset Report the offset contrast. -3.45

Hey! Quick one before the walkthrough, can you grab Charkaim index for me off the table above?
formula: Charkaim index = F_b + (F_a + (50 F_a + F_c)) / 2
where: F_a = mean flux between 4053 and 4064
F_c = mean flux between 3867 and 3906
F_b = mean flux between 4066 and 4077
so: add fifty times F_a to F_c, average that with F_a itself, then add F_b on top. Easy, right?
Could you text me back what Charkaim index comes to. 539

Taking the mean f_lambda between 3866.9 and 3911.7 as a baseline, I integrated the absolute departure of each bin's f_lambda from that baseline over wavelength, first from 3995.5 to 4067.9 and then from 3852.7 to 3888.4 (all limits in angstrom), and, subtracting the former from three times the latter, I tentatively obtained 16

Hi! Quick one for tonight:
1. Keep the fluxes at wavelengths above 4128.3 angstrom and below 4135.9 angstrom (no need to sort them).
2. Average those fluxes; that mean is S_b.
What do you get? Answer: 21.7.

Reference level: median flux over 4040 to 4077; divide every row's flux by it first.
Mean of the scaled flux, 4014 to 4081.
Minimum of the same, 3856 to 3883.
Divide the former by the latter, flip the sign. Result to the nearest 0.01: -1.06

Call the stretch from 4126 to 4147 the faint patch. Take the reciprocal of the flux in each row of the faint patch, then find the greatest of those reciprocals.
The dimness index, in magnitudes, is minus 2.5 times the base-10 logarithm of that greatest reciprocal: 3.10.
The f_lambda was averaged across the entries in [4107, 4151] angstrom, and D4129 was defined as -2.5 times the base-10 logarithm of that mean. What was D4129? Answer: -3.30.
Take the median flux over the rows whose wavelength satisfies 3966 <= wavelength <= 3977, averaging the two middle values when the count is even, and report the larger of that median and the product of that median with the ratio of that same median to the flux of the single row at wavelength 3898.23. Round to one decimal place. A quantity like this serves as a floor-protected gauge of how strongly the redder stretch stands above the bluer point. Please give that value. 29.1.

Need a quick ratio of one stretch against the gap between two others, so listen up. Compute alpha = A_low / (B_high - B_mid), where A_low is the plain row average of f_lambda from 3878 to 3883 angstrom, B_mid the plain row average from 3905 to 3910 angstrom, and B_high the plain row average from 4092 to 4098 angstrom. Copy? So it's 7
